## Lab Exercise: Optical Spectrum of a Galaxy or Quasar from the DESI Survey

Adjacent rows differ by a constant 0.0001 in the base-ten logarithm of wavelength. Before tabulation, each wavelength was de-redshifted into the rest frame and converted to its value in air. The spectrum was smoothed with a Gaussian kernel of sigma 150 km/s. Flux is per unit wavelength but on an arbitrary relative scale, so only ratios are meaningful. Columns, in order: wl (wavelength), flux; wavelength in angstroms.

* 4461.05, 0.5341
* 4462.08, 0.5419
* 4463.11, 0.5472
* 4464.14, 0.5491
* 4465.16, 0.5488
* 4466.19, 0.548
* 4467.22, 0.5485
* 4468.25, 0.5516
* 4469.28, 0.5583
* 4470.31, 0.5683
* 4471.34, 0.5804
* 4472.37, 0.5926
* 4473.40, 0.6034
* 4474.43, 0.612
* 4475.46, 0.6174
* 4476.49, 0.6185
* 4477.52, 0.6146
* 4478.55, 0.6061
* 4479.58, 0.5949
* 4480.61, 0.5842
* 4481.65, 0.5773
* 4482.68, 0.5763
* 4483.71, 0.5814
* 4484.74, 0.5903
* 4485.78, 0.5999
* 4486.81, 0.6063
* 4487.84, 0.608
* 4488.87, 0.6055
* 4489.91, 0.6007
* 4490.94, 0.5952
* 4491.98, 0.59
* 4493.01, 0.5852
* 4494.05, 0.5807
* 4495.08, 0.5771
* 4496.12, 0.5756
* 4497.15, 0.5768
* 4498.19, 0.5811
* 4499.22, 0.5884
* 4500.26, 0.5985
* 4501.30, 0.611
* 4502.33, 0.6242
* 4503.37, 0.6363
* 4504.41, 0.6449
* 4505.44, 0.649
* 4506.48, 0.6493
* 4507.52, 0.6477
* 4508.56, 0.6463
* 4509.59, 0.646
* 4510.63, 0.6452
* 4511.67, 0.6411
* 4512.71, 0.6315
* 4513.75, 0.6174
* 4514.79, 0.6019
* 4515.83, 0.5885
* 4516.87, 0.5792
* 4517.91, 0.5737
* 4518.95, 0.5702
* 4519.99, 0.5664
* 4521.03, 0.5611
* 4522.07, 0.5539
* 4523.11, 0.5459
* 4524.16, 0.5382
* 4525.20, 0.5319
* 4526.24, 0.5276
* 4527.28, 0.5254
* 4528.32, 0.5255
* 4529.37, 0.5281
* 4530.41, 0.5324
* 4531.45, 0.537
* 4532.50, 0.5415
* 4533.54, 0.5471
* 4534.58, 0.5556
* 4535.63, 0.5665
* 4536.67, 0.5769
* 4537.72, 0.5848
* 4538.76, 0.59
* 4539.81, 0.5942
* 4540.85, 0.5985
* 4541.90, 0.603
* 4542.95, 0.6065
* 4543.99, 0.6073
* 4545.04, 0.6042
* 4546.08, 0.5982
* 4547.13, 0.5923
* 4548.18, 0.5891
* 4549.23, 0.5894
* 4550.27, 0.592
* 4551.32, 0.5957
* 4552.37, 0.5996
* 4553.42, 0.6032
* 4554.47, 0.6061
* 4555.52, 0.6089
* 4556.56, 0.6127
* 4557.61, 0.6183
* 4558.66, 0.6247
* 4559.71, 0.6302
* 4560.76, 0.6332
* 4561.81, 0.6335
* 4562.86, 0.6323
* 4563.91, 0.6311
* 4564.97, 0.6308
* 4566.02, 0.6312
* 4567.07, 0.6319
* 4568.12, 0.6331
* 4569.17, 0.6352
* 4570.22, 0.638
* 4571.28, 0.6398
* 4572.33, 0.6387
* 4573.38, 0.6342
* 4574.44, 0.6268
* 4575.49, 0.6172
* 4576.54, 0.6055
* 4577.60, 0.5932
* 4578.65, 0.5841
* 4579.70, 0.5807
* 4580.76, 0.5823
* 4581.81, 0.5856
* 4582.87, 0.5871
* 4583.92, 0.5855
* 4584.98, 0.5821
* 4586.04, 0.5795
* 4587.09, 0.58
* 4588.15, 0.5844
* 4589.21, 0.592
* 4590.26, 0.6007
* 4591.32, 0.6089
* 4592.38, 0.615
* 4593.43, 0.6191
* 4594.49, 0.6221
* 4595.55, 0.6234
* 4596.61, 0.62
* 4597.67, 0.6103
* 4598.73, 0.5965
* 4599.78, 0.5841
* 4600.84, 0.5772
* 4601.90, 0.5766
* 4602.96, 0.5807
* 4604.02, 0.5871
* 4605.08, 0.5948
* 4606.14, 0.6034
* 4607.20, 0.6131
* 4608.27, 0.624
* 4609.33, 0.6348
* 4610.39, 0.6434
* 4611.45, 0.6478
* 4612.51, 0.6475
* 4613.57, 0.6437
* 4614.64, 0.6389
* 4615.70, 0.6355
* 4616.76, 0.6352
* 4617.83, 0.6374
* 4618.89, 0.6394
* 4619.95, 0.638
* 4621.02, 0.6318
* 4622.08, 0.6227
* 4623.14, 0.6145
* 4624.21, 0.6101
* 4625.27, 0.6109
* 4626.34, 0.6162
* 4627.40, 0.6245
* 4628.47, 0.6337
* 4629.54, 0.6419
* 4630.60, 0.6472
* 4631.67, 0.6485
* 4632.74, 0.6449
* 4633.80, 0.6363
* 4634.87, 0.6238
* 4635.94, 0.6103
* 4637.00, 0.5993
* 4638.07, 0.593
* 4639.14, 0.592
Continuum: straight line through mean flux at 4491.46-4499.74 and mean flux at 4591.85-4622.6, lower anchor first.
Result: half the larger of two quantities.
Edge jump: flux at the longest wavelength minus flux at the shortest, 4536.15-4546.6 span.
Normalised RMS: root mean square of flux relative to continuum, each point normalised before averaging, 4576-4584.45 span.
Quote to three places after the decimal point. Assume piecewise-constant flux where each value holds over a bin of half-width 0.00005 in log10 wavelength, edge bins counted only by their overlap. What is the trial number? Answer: 0.482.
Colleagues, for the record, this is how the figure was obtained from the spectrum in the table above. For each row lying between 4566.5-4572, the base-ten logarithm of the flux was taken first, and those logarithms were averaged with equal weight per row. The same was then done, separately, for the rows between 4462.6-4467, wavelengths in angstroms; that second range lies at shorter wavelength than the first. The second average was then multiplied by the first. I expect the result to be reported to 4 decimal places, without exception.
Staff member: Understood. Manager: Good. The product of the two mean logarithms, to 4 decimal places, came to 0.0514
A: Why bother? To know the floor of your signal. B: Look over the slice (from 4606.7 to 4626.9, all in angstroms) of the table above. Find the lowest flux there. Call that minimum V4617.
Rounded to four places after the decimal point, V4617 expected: 0.6101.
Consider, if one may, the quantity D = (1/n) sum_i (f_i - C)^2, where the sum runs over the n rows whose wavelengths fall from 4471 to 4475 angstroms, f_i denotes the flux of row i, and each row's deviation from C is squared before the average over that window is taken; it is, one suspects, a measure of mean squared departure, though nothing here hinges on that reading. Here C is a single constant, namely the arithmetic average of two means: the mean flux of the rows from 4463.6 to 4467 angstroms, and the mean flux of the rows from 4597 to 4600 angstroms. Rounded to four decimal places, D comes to 0.0007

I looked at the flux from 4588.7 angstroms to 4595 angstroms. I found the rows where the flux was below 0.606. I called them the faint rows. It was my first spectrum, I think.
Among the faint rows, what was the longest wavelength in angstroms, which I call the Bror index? 4590.26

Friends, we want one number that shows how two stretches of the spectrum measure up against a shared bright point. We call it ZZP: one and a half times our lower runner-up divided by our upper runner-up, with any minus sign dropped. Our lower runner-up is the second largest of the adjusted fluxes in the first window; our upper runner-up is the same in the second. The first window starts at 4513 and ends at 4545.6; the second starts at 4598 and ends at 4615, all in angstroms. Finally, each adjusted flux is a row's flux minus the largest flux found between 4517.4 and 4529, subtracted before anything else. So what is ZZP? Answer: 0.7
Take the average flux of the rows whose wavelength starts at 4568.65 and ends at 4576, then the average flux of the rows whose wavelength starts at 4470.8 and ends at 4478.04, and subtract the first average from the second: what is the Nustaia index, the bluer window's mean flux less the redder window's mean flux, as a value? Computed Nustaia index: -0.03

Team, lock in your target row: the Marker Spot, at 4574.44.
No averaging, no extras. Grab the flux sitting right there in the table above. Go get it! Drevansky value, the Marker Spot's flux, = 0.6268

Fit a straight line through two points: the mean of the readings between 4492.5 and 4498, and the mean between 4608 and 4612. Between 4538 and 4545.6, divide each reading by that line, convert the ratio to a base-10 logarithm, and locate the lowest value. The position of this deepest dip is 4538.76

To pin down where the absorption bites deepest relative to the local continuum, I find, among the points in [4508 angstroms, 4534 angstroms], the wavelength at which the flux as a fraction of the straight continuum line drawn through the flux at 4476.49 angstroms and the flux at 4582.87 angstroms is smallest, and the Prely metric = 4527.28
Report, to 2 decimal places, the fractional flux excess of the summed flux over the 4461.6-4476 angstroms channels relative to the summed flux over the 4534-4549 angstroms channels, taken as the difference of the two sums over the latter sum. -0.04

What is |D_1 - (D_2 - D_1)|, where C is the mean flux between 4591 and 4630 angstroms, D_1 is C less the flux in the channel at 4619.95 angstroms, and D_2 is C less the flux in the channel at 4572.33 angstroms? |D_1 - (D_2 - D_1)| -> 0.02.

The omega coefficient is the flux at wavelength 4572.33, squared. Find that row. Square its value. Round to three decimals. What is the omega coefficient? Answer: 0.408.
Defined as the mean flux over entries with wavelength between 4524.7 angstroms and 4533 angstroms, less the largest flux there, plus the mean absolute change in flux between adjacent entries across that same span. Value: -0.0071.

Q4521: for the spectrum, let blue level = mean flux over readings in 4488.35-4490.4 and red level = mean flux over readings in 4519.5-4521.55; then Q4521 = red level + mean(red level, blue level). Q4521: 1.15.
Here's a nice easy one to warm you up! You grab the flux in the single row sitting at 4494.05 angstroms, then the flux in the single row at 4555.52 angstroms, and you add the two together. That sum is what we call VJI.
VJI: 1.19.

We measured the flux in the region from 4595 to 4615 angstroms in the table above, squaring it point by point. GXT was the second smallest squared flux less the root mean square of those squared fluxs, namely -0.044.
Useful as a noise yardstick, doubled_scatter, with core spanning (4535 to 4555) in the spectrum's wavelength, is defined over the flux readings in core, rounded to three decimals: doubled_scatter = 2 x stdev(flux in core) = 0.021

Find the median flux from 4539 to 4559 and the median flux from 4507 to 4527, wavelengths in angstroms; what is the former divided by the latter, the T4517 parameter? 1.04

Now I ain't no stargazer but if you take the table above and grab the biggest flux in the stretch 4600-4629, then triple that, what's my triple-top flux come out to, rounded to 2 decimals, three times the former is 1.94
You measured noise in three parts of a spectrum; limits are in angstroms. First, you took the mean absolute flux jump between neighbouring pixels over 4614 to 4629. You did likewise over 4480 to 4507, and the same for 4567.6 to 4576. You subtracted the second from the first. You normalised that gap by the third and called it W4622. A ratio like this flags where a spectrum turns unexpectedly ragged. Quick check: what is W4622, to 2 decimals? -0.28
